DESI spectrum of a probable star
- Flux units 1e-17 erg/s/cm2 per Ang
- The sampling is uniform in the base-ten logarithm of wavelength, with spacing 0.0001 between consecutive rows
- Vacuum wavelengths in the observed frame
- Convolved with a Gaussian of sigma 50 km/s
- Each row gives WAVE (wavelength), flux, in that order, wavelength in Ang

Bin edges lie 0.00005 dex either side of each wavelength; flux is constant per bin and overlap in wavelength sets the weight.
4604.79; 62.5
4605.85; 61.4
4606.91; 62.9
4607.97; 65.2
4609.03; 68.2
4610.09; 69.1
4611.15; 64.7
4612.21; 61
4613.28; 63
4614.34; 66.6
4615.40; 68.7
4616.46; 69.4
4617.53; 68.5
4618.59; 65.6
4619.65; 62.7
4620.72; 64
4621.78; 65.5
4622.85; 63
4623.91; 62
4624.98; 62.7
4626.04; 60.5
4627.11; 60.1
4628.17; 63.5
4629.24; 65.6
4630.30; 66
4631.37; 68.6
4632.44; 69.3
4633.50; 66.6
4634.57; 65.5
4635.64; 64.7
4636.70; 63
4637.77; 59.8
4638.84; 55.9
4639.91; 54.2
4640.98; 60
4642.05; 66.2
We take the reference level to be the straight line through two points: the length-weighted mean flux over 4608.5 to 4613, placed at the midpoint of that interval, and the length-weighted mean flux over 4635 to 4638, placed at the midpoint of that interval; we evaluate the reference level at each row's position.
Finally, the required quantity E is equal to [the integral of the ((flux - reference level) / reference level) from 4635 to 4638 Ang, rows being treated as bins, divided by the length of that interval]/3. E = 0.000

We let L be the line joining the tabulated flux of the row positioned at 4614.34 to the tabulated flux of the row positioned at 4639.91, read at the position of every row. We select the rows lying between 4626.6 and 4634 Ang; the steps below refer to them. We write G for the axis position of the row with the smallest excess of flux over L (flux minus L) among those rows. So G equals 4627.11 Ang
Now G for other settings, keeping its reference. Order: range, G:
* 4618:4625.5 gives 4619.65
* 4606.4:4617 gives 4606.91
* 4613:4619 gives 4613.28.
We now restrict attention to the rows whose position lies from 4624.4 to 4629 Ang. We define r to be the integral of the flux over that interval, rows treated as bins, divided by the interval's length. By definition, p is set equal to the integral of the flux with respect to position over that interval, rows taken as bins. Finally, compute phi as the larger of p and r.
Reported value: 285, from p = 285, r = 62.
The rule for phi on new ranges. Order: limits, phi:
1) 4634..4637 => 194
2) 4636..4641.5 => 323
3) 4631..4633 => 138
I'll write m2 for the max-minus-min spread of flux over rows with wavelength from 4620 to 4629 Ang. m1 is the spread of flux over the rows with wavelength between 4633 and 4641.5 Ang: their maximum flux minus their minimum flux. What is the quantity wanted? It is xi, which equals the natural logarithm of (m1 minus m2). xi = 1.95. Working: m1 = 12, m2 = 5.4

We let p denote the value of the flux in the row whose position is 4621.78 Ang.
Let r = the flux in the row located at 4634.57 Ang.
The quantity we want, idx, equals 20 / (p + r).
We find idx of 0.153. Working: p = 65.5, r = 65.5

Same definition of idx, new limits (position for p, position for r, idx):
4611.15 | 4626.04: 0.160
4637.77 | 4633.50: 0.158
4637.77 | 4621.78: 0.160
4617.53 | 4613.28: 0.152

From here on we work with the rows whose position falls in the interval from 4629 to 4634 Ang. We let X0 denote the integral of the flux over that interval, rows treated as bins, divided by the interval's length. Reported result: 67.4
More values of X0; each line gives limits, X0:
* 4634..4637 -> 64.6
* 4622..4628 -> 62.0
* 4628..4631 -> 65.4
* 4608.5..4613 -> 65.6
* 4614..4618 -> 68.4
